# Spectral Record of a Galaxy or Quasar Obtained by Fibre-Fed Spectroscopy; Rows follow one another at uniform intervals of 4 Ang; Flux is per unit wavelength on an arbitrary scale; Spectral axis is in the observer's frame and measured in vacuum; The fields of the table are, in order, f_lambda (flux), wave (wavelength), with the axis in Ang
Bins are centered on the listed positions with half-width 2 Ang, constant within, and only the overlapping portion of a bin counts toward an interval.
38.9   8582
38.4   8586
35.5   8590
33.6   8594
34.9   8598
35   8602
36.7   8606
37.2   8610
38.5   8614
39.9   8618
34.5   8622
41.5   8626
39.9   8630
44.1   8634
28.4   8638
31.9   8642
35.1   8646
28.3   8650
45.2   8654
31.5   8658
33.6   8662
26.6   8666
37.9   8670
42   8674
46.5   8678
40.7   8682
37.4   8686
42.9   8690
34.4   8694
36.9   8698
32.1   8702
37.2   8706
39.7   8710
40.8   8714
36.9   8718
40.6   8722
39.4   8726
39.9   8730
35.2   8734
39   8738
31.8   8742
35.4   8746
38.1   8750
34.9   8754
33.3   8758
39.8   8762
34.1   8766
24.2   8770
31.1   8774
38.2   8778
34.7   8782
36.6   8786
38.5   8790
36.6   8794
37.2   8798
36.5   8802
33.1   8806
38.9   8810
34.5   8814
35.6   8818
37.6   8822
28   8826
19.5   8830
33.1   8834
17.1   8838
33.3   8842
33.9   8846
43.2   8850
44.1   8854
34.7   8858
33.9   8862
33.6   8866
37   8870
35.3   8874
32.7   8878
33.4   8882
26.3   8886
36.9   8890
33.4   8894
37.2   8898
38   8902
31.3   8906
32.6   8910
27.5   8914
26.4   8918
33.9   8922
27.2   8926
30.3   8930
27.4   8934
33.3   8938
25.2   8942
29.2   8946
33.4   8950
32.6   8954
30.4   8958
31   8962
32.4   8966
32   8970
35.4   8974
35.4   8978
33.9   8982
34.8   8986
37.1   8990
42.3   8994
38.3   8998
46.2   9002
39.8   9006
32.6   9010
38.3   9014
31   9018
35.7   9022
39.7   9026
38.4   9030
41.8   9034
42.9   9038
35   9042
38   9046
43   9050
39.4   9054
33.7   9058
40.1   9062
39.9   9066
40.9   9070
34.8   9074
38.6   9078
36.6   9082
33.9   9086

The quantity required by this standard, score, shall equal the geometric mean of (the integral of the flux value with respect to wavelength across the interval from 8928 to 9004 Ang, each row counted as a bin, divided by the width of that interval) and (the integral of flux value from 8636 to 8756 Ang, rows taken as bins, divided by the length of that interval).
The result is 35.2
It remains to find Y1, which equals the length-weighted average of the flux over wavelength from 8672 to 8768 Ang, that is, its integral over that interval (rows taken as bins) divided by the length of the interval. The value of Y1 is 37.9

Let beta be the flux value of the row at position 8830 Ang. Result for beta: 19.5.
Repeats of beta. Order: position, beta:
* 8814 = 34.5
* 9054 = 39.4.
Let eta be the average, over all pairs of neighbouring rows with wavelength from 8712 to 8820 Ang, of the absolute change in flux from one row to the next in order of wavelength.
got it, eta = 3.7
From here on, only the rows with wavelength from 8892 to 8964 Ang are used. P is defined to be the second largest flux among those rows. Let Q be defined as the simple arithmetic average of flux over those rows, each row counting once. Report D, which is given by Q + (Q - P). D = 25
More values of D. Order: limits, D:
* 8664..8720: 33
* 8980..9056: 34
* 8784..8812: 35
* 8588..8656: 29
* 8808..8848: 25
